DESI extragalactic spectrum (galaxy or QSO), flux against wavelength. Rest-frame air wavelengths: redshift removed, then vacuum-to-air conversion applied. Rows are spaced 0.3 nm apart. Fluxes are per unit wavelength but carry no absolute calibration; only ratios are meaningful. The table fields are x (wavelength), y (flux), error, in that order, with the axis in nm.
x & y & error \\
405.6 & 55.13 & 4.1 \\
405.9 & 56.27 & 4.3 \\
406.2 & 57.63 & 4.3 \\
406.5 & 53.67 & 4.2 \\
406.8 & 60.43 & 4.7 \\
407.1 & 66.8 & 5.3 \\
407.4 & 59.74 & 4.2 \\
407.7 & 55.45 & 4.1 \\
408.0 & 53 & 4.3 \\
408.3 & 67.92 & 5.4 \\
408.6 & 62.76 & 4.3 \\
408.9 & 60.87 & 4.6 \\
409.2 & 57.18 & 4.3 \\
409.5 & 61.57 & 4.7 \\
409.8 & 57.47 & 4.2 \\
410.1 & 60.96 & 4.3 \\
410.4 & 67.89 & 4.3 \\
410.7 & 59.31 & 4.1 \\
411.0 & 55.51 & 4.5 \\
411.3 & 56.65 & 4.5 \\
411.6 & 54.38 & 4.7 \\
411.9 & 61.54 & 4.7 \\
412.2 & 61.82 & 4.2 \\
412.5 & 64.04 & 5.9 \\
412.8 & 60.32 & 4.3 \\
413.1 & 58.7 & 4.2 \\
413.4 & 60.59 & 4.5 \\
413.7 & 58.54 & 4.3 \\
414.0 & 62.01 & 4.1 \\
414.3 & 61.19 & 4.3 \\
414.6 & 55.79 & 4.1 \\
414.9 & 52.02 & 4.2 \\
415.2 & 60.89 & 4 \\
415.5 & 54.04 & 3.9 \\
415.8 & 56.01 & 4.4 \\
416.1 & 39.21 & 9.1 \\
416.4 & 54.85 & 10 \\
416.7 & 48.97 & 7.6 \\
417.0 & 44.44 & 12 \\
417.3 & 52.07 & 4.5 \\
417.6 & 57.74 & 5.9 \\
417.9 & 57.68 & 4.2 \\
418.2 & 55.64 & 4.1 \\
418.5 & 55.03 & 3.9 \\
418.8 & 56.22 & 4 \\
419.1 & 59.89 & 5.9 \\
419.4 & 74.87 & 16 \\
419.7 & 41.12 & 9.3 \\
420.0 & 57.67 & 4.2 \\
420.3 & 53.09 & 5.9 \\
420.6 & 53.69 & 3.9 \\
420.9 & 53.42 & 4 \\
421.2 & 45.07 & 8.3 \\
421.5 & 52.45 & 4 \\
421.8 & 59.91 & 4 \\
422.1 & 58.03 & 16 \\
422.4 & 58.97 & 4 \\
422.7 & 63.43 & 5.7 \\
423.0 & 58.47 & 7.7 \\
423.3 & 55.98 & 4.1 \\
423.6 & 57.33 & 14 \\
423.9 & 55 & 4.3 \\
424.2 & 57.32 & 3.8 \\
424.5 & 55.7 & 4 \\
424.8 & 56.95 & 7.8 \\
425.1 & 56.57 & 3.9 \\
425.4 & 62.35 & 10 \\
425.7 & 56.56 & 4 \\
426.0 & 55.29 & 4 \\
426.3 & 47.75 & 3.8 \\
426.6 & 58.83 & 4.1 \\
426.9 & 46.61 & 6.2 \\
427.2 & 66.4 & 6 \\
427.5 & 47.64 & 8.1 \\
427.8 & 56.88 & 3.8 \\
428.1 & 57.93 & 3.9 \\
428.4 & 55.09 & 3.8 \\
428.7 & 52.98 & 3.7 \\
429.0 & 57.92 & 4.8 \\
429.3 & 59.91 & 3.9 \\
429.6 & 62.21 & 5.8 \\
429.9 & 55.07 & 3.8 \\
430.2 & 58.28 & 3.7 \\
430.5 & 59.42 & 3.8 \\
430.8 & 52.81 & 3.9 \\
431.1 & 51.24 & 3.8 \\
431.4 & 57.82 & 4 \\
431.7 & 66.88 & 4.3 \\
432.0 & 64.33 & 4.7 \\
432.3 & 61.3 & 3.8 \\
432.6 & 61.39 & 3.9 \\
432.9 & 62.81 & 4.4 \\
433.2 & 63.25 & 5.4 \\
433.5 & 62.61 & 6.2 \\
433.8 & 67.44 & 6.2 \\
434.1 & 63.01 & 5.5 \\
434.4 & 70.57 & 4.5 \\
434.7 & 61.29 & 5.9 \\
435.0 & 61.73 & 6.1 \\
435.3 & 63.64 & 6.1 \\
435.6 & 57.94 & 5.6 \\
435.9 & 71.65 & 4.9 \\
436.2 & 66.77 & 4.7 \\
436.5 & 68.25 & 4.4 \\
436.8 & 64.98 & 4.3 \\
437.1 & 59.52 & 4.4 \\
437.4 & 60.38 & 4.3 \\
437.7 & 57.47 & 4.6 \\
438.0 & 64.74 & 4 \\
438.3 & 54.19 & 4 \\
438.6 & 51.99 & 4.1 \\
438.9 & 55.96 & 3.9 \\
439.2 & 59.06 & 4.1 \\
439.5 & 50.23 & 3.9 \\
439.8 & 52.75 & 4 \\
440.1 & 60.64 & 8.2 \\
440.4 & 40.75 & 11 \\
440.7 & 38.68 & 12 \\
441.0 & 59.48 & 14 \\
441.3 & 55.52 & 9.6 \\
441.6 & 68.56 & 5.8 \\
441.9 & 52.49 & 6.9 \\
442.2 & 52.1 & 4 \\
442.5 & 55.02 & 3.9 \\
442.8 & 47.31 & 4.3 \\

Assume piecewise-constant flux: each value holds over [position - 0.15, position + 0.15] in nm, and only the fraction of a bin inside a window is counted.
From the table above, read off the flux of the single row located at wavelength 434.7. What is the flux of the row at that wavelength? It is 61.29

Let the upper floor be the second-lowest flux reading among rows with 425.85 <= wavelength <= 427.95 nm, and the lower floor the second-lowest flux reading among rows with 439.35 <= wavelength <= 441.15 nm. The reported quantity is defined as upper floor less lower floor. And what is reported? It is 7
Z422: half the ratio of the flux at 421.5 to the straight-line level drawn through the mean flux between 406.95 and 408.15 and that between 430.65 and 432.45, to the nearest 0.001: 0.445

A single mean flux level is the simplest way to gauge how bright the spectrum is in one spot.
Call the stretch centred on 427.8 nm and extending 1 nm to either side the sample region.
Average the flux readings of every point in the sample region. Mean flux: 55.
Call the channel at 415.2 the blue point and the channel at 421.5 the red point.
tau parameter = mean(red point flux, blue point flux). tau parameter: 56.7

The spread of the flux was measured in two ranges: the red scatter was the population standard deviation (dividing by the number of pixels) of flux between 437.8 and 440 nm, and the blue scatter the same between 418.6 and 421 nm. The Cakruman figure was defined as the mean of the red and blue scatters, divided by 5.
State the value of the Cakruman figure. 1.3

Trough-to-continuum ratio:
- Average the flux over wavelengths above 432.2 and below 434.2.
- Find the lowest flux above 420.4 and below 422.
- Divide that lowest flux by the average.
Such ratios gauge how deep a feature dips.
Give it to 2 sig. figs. 0.71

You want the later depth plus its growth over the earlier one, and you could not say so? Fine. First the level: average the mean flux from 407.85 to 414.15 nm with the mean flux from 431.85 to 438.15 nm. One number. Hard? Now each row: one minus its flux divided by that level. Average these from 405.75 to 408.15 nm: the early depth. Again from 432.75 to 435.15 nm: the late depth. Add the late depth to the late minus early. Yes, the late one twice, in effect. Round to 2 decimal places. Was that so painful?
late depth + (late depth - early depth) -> -0.14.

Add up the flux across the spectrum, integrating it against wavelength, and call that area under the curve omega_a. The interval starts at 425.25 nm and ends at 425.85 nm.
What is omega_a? 35.7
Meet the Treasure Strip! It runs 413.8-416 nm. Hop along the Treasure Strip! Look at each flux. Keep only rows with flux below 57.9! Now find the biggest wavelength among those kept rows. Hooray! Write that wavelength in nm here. 415.8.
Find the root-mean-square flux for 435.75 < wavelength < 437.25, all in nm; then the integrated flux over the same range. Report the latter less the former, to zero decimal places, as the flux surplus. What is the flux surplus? 33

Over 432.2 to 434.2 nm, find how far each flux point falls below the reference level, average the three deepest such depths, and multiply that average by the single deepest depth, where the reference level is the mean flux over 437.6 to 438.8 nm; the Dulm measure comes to 20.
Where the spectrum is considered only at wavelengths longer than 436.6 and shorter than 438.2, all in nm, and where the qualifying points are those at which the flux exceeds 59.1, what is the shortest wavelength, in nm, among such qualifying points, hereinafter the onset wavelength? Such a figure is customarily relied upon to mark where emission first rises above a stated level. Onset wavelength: 436.8 nm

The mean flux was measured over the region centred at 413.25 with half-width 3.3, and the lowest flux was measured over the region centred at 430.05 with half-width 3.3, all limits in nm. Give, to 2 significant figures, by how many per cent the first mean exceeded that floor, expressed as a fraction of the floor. 24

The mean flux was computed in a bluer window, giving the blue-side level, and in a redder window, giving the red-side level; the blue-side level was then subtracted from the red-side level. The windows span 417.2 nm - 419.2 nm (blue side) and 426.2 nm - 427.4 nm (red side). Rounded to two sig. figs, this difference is -1.4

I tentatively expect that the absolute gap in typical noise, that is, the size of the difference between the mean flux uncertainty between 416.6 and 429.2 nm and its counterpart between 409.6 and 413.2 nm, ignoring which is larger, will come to 1.5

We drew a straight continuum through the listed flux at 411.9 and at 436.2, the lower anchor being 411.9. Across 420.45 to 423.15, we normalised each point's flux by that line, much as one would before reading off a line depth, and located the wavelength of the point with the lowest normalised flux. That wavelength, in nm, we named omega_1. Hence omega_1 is 421.2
